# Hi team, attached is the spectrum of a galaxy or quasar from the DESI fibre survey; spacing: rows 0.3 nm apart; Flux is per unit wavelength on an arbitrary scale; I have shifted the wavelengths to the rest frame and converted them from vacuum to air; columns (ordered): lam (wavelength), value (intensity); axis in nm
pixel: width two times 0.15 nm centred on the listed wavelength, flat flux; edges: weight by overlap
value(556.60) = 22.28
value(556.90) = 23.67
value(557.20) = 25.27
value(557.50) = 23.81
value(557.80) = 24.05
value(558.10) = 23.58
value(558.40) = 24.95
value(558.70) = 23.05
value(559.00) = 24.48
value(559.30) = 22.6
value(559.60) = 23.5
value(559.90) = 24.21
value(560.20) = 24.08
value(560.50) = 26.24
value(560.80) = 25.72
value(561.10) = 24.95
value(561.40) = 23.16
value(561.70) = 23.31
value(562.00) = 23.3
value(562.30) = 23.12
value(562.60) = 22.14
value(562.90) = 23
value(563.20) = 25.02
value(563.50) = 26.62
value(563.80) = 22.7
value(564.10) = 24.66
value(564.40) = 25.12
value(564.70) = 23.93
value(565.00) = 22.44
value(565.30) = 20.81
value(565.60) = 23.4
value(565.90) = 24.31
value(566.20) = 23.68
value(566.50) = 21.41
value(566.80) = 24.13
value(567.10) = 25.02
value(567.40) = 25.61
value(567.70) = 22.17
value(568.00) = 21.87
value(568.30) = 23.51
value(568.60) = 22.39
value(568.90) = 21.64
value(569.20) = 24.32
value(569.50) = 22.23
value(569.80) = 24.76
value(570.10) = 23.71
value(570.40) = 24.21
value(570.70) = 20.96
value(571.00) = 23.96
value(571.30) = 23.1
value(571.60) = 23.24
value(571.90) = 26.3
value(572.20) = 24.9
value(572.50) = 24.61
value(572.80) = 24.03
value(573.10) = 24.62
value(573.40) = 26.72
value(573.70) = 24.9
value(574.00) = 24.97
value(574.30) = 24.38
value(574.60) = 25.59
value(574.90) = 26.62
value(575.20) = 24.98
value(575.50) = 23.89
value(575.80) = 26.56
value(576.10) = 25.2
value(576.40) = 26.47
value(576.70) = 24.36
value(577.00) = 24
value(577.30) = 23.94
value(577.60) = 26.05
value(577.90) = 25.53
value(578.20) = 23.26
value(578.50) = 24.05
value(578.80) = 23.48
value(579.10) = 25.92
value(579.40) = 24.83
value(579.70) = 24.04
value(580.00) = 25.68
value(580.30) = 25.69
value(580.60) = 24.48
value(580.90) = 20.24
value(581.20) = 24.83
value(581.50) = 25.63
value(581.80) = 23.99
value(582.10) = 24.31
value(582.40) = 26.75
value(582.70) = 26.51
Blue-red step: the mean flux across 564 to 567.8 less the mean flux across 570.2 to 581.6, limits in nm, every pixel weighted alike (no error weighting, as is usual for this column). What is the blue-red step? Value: -1.0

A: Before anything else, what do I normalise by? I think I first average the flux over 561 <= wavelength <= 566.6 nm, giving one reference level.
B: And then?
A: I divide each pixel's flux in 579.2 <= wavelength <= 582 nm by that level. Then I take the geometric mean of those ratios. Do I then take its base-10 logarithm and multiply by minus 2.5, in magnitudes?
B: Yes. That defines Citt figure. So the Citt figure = -0.04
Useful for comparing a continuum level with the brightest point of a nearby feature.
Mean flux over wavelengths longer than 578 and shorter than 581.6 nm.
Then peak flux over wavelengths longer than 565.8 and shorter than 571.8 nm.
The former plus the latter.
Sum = 50.0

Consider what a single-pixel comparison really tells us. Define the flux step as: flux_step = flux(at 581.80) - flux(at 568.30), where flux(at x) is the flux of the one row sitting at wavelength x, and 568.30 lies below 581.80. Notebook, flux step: 0.5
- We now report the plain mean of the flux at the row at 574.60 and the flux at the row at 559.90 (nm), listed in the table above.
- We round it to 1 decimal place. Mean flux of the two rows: 24.9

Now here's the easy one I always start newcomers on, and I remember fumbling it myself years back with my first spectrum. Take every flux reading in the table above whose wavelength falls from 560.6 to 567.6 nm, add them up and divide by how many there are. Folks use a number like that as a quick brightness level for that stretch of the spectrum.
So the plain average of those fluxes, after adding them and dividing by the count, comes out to 23.8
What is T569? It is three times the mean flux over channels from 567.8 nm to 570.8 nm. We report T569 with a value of 68.9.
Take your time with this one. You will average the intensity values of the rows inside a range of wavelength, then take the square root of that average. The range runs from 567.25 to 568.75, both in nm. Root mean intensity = 4.81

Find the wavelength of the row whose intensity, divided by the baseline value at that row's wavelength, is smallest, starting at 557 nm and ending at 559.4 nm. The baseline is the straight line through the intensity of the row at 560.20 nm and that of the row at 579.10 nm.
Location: 559.30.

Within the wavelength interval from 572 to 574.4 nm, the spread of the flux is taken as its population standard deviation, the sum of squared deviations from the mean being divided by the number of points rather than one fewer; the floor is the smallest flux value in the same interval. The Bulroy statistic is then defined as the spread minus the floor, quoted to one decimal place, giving -23.3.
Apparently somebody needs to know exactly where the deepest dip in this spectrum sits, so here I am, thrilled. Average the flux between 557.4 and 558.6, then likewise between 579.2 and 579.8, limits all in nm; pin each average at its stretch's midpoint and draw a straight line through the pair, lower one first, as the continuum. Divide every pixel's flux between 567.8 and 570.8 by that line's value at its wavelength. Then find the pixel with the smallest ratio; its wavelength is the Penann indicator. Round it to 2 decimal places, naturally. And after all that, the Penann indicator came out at 570.70 nm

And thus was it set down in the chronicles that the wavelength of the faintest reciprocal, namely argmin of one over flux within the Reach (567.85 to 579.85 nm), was 573.40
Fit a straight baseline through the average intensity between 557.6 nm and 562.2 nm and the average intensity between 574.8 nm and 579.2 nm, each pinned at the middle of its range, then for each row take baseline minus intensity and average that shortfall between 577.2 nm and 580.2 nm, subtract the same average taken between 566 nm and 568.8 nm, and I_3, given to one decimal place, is -0.8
